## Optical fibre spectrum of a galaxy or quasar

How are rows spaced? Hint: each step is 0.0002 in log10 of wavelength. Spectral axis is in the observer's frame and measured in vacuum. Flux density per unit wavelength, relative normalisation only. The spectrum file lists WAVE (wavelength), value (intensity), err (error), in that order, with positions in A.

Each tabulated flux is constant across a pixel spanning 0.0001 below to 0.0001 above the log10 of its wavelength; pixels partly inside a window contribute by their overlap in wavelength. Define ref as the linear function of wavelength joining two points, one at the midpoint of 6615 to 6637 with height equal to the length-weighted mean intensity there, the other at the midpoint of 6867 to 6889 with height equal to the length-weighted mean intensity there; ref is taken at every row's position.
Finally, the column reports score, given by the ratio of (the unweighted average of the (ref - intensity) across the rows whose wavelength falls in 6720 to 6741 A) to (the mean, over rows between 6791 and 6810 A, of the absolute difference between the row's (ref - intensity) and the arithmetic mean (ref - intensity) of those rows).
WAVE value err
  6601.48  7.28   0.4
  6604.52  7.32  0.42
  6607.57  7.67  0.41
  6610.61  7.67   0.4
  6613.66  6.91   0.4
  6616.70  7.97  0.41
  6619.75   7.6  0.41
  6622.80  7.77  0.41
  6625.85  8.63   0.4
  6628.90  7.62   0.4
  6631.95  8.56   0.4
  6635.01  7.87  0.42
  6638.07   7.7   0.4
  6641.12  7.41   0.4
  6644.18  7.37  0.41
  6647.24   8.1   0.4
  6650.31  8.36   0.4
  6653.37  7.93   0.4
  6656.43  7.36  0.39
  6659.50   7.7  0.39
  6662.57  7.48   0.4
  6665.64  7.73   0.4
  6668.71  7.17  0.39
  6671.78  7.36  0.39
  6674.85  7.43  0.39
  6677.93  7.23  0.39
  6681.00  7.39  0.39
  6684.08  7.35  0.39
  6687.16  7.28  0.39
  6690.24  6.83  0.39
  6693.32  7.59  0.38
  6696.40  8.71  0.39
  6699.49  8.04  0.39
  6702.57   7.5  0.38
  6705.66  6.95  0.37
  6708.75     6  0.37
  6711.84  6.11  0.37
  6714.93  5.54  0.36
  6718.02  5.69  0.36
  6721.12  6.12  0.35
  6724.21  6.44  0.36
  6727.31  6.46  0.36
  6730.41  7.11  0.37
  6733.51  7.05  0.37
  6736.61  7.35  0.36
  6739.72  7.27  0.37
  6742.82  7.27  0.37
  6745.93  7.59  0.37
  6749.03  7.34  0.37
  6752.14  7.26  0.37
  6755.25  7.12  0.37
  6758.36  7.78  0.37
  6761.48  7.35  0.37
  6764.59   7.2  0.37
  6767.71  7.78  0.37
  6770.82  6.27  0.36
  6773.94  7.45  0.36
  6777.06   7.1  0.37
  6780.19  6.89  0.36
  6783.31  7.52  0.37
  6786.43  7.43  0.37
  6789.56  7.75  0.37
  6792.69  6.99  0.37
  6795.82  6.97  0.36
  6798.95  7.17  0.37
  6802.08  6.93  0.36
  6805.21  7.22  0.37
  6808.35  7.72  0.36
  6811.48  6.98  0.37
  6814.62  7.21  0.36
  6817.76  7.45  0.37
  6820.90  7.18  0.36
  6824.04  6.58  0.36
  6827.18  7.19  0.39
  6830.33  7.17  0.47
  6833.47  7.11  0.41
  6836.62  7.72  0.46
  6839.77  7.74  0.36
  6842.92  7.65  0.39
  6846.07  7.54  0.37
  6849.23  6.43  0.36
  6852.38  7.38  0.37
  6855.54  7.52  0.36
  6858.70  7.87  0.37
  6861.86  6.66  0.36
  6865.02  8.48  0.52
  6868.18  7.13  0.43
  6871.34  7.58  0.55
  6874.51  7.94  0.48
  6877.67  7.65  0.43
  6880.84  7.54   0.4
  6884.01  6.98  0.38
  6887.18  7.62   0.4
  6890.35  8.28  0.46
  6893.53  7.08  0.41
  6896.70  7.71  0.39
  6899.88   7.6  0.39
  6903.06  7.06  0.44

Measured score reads 4.6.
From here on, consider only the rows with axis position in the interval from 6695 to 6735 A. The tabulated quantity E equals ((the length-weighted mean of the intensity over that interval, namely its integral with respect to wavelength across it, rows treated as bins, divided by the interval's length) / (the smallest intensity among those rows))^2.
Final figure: 1.48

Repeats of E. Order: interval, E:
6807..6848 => 1.24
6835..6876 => 1.36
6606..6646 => 1.26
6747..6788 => 1.35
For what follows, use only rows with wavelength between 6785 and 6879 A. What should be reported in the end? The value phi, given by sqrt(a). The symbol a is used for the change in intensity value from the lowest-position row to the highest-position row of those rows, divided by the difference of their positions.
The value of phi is 0.05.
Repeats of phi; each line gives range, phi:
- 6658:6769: 0.03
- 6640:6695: 0.06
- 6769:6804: 0.15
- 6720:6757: 0.17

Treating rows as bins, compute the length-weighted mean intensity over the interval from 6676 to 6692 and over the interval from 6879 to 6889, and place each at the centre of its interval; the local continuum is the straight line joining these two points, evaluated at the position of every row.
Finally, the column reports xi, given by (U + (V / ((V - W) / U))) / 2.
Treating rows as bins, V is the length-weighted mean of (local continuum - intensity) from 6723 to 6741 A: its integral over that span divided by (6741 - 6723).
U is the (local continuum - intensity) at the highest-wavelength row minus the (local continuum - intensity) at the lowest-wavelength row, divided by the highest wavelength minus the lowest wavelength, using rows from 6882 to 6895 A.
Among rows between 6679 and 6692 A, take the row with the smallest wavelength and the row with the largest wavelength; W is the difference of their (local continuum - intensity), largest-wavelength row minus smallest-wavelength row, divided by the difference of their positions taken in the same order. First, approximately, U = -0.010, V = 0.32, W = 0.06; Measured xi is -0.011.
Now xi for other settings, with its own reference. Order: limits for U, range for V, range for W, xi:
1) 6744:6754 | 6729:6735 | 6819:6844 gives 0.051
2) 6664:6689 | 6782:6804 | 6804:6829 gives 0.022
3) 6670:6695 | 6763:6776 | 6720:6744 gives -0.008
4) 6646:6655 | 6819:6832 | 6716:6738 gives 0.026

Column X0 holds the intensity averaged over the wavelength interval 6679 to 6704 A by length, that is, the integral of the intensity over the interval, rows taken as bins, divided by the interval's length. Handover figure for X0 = 7.58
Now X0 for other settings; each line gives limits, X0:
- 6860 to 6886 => 7.50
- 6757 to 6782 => 7.22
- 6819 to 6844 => 7.29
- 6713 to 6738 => 6.46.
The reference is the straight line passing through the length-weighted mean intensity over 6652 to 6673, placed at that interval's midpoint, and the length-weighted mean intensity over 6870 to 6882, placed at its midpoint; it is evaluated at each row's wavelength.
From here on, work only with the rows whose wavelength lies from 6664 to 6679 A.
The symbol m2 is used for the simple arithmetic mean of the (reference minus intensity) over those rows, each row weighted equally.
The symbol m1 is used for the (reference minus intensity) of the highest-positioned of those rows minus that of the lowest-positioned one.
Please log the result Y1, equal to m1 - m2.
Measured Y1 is 0.4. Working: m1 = 0.5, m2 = 0.2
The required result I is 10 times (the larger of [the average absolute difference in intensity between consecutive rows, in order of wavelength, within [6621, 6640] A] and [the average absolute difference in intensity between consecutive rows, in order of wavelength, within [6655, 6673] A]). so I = 7.3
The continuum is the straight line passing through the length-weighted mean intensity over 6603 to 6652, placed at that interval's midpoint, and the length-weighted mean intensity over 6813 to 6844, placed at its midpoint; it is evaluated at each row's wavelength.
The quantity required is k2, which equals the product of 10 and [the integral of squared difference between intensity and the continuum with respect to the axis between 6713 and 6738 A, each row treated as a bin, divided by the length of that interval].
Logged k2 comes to 15.8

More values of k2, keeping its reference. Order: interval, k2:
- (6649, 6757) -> 6.1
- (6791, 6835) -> 1.0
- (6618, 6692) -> 1.6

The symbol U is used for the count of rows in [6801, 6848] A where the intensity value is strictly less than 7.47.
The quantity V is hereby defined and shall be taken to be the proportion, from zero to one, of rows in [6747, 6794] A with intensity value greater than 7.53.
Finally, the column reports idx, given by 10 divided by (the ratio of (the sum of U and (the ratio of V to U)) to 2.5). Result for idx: 2.50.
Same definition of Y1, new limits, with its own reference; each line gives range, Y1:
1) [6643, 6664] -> 0.1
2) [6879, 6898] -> -0.3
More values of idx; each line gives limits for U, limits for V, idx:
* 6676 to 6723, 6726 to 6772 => 2.27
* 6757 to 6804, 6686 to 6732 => 2.27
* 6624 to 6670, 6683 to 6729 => 6.17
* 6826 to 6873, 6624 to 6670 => 3.52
